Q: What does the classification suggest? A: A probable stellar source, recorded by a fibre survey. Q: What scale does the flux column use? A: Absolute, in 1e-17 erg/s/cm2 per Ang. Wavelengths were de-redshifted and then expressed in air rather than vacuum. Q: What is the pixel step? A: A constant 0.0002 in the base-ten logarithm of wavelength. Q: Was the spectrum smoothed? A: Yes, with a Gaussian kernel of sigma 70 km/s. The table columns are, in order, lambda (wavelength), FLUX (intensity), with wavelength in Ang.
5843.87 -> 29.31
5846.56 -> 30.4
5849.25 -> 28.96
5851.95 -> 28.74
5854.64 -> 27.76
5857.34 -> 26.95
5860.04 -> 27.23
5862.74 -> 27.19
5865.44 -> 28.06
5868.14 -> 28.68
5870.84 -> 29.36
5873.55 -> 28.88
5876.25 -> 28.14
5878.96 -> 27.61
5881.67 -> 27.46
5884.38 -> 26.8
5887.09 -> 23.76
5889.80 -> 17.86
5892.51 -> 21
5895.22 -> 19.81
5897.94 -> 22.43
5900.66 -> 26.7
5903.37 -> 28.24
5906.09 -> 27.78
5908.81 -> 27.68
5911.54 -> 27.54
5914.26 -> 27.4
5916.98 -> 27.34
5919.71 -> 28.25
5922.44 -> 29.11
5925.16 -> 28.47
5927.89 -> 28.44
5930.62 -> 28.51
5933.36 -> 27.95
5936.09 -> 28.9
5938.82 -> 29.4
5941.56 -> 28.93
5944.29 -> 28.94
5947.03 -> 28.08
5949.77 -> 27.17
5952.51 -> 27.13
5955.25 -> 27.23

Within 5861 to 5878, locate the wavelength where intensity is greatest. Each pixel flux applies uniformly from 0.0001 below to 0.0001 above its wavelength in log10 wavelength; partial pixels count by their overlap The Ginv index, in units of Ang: 5870.84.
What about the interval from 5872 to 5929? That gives 5922.44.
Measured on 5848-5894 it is 5870.84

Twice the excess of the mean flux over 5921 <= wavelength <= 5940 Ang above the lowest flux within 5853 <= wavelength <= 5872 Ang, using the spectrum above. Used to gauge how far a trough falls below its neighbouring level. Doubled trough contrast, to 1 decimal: 3.5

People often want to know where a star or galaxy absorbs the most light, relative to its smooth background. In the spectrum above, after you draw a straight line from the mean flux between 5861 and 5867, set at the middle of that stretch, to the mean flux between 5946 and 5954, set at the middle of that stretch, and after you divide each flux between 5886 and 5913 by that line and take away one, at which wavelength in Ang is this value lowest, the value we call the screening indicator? 5889.80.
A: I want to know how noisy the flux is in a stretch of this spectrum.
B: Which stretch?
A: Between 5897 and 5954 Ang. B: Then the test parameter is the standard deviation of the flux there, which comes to 1.4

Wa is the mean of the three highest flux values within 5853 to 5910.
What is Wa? 29.0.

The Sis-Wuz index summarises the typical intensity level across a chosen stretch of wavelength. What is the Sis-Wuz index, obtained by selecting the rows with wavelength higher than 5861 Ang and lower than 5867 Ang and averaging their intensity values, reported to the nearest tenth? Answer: 27.6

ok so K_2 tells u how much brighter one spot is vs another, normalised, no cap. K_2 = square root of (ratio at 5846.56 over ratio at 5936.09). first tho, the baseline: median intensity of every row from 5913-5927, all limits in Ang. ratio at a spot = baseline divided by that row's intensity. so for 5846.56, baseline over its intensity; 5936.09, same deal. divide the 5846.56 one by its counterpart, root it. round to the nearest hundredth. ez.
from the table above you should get 0.98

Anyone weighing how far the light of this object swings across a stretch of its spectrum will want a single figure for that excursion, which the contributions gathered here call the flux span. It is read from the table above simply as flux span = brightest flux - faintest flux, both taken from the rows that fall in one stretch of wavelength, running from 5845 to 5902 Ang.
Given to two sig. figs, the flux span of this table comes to 13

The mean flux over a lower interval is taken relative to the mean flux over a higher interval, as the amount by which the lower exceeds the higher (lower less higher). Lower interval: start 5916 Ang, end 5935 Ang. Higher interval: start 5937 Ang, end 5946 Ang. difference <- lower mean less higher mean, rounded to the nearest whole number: -1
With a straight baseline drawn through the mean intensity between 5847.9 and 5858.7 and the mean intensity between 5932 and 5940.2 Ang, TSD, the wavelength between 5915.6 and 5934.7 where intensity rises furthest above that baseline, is 5922.44 Ang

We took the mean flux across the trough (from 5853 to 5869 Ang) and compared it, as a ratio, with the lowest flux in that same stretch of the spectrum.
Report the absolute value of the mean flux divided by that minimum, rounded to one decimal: 1.0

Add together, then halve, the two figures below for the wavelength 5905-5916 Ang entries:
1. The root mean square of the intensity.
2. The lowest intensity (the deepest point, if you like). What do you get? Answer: 27.5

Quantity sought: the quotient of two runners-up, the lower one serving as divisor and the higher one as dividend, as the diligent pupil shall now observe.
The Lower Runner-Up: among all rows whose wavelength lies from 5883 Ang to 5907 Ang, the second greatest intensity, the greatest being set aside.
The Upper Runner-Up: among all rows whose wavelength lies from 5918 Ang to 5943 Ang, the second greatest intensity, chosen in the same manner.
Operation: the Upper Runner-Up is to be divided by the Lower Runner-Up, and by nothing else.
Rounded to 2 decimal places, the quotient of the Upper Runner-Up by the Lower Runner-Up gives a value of 1.05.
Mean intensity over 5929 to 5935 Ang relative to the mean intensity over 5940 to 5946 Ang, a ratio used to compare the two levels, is 0.98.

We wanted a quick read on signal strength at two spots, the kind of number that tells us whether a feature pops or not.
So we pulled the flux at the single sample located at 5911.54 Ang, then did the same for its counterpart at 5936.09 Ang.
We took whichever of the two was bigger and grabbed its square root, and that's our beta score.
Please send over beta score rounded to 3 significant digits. 5.38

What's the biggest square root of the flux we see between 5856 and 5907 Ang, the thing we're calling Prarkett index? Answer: 5.42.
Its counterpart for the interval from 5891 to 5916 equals 5.31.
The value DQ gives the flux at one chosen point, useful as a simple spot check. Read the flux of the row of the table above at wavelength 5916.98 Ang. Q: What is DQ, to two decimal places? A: 27.34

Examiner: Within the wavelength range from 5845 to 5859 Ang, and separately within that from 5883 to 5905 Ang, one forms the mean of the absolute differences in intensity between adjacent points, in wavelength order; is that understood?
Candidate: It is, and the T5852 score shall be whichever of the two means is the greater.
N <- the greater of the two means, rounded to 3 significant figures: 3.10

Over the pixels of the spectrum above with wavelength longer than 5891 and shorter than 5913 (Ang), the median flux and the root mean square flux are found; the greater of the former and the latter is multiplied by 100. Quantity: 2712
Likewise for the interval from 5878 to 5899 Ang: 2360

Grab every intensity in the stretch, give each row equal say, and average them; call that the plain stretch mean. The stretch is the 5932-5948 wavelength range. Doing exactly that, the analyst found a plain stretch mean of 28.7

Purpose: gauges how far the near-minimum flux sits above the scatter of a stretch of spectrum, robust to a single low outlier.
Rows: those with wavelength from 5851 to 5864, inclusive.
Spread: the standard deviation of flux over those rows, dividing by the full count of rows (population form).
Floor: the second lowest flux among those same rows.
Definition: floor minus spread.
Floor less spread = 26.5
